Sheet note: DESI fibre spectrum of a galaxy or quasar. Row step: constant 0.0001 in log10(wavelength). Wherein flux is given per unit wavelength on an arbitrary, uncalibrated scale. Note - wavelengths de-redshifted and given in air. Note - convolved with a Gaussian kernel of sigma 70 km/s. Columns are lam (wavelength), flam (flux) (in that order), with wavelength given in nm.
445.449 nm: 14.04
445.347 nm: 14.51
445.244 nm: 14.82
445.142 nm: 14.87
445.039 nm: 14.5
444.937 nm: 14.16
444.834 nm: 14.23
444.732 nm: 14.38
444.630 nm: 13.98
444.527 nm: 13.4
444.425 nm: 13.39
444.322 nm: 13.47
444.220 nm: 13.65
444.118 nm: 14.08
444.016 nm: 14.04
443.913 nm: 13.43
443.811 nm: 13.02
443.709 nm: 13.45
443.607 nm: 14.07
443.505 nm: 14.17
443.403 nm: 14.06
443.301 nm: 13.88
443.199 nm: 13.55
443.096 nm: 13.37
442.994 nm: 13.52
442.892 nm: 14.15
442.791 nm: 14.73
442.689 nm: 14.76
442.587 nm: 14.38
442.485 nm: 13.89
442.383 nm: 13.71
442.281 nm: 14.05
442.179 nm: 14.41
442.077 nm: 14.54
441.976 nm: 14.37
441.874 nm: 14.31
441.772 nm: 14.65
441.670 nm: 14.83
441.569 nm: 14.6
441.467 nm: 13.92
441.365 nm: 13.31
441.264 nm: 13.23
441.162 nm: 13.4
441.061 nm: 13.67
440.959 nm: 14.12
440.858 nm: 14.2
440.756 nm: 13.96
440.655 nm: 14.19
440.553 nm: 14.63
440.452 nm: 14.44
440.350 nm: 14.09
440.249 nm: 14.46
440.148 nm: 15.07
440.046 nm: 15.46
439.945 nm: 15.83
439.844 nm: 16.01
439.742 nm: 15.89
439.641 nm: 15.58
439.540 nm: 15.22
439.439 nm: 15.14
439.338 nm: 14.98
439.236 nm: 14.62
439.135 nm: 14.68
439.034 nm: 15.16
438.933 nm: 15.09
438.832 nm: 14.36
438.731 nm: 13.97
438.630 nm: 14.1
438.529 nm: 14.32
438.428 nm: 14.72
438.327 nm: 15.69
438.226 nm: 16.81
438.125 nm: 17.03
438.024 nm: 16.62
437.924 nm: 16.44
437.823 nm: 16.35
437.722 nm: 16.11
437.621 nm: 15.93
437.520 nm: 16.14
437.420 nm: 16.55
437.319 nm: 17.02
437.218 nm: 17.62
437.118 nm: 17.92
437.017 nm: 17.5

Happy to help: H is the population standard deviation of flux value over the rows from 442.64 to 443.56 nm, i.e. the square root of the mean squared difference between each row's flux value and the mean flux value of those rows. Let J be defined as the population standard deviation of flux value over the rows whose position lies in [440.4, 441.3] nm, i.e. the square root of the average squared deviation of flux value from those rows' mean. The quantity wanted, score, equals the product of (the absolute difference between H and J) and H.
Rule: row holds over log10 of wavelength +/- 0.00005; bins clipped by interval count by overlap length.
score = 0.02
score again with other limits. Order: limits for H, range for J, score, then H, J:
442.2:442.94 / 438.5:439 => 0.01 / 0.374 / 0.39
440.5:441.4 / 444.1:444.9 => 0.04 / 0.452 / 0.37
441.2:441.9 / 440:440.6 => 0.09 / 0.602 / 0.45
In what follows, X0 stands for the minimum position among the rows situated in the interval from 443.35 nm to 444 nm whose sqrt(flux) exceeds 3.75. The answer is 443.505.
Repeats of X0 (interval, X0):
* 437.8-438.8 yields 437.823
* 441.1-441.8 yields 441.569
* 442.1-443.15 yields 442.179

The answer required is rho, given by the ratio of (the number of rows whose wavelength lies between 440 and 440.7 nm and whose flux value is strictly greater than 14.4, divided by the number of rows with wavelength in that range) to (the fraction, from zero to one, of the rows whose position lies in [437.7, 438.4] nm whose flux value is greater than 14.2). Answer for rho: 0.7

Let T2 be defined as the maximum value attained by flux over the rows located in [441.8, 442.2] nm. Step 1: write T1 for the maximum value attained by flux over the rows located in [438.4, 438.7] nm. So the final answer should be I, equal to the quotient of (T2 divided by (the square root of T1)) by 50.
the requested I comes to 0.076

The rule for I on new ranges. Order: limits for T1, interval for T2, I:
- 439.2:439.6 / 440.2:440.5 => 0.074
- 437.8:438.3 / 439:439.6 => 0.074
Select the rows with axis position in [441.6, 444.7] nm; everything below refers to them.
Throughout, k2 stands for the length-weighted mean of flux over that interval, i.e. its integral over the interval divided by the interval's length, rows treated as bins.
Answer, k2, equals 14.0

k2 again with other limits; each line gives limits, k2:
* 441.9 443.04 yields 14.2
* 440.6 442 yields 14.0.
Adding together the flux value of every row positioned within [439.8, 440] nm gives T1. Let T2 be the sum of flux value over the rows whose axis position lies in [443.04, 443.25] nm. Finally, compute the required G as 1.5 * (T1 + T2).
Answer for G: 88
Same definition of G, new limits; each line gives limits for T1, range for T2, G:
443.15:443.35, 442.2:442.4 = 83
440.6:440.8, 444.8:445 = 85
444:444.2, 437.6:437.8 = 90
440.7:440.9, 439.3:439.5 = 87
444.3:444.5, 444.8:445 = 83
